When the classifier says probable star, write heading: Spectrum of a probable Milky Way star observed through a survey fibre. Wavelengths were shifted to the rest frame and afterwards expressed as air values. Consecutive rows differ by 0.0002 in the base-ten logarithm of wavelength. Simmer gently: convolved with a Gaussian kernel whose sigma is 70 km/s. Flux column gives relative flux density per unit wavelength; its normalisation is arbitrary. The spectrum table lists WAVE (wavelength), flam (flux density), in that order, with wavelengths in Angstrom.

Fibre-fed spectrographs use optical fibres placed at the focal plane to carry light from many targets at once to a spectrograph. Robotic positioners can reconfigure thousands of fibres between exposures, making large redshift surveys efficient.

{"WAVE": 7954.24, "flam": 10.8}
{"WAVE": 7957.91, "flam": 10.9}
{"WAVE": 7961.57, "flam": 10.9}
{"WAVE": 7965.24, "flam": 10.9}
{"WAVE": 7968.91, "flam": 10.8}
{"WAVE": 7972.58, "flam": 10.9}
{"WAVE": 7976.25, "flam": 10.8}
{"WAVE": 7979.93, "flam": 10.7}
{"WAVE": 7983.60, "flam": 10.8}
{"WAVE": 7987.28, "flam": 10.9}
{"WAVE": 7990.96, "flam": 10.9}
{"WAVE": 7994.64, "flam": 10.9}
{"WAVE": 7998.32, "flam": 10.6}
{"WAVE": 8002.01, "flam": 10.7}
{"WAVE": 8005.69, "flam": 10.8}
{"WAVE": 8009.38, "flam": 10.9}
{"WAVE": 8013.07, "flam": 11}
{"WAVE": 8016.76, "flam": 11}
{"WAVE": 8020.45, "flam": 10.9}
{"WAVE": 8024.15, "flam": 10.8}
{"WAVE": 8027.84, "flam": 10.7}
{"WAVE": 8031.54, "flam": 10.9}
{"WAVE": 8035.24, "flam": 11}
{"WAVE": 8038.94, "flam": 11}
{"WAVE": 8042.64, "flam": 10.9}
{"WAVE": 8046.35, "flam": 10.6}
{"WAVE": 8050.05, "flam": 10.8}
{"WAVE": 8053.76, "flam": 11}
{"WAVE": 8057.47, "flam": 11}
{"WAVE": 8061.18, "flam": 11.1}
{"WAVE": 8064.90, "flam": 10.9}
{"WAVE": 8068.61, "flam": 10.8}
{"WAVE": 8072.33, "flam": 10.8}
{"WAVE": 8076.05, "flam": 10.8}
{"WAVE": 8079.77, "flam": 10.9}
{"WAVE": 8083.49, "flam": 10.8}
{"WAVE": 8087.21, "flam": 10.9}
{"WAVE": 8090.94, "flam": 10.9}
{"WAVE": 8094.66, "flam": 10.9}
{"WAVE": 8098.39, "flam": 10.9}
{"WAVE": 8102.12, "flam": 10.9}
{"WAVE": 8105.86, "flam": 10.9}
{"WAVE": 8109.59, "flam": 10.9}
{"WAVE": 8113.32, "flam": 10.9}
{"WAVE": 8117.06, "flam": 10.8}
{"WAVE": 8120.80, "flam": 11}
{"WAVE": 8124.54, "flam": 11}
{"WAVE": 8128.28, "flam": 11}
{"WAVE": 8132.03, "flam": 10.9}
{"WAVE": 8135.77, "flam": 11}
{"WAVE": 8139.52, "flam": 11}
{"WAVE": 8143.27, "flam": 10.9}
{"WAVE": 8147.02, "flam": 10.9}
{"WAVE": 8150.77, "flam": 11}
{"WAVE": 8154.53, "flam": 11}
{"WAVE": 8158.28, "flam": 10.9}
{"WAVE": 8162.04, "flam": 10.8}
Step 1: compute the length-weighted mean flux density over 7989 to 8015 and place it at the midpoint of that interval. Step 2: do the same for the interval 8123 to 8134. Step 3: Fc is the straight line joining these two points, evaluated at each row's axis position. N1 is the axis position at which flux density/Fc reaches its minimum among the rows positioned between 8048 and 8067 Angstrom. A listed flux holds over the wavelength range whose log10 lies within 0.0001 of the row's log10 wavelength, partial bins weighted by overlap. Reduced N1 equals 8050.05 Angstrom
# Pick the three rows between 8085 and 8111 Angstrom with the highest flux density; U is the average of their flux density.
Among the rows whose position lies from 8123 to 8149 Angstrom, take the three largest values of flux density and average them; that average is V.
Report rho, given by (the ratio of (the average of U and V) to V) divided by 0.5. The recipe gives 1.99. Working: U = 10.9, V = 11.0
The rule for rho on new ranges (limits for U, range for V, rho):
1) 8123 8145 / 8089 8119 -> 2.01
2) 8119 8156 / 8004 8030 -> 2.00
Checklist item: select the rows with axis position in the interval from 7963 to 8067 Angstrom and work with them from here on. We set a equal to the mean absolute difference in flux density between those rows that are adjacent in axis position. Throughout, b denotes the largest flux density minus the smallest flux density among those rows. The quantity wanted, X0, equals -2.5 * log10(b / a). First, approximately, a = 0.111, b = 0.50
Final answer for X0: -1.6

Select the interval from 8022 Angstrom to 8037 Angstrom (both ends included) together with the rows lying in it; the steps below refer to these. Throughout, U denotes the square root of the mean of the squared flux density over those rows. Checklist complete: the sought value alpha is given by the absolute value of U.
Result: 10.9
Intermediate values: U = 10.9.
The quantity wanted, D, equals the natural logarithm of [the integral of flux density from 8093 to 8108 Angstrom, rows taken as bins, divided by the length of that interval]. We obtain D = 2.39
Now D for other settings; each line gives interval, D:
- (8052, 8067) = 2.40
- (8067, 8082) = 2.38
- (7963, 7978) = 2.38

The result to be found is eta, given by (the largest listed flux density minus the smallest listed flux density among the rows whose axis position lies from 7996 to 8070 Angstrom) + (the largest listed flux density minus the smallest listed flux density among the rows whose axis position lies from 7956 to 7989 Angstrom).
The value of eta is 0.700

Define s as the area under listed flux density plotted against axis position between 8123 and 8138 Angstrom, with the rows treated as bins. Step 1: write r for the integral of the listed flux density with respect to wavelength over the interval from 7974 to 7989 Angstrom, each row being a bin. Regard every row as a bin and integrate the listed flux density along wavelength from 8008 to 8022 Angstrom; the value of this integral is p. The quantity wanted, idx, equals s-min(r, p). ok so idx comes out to 11.3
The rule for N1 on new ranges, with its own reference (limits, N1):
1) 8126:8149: 8147.02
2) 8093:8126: 8117.06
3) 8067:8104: 8083.49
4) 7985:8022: 7998.32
